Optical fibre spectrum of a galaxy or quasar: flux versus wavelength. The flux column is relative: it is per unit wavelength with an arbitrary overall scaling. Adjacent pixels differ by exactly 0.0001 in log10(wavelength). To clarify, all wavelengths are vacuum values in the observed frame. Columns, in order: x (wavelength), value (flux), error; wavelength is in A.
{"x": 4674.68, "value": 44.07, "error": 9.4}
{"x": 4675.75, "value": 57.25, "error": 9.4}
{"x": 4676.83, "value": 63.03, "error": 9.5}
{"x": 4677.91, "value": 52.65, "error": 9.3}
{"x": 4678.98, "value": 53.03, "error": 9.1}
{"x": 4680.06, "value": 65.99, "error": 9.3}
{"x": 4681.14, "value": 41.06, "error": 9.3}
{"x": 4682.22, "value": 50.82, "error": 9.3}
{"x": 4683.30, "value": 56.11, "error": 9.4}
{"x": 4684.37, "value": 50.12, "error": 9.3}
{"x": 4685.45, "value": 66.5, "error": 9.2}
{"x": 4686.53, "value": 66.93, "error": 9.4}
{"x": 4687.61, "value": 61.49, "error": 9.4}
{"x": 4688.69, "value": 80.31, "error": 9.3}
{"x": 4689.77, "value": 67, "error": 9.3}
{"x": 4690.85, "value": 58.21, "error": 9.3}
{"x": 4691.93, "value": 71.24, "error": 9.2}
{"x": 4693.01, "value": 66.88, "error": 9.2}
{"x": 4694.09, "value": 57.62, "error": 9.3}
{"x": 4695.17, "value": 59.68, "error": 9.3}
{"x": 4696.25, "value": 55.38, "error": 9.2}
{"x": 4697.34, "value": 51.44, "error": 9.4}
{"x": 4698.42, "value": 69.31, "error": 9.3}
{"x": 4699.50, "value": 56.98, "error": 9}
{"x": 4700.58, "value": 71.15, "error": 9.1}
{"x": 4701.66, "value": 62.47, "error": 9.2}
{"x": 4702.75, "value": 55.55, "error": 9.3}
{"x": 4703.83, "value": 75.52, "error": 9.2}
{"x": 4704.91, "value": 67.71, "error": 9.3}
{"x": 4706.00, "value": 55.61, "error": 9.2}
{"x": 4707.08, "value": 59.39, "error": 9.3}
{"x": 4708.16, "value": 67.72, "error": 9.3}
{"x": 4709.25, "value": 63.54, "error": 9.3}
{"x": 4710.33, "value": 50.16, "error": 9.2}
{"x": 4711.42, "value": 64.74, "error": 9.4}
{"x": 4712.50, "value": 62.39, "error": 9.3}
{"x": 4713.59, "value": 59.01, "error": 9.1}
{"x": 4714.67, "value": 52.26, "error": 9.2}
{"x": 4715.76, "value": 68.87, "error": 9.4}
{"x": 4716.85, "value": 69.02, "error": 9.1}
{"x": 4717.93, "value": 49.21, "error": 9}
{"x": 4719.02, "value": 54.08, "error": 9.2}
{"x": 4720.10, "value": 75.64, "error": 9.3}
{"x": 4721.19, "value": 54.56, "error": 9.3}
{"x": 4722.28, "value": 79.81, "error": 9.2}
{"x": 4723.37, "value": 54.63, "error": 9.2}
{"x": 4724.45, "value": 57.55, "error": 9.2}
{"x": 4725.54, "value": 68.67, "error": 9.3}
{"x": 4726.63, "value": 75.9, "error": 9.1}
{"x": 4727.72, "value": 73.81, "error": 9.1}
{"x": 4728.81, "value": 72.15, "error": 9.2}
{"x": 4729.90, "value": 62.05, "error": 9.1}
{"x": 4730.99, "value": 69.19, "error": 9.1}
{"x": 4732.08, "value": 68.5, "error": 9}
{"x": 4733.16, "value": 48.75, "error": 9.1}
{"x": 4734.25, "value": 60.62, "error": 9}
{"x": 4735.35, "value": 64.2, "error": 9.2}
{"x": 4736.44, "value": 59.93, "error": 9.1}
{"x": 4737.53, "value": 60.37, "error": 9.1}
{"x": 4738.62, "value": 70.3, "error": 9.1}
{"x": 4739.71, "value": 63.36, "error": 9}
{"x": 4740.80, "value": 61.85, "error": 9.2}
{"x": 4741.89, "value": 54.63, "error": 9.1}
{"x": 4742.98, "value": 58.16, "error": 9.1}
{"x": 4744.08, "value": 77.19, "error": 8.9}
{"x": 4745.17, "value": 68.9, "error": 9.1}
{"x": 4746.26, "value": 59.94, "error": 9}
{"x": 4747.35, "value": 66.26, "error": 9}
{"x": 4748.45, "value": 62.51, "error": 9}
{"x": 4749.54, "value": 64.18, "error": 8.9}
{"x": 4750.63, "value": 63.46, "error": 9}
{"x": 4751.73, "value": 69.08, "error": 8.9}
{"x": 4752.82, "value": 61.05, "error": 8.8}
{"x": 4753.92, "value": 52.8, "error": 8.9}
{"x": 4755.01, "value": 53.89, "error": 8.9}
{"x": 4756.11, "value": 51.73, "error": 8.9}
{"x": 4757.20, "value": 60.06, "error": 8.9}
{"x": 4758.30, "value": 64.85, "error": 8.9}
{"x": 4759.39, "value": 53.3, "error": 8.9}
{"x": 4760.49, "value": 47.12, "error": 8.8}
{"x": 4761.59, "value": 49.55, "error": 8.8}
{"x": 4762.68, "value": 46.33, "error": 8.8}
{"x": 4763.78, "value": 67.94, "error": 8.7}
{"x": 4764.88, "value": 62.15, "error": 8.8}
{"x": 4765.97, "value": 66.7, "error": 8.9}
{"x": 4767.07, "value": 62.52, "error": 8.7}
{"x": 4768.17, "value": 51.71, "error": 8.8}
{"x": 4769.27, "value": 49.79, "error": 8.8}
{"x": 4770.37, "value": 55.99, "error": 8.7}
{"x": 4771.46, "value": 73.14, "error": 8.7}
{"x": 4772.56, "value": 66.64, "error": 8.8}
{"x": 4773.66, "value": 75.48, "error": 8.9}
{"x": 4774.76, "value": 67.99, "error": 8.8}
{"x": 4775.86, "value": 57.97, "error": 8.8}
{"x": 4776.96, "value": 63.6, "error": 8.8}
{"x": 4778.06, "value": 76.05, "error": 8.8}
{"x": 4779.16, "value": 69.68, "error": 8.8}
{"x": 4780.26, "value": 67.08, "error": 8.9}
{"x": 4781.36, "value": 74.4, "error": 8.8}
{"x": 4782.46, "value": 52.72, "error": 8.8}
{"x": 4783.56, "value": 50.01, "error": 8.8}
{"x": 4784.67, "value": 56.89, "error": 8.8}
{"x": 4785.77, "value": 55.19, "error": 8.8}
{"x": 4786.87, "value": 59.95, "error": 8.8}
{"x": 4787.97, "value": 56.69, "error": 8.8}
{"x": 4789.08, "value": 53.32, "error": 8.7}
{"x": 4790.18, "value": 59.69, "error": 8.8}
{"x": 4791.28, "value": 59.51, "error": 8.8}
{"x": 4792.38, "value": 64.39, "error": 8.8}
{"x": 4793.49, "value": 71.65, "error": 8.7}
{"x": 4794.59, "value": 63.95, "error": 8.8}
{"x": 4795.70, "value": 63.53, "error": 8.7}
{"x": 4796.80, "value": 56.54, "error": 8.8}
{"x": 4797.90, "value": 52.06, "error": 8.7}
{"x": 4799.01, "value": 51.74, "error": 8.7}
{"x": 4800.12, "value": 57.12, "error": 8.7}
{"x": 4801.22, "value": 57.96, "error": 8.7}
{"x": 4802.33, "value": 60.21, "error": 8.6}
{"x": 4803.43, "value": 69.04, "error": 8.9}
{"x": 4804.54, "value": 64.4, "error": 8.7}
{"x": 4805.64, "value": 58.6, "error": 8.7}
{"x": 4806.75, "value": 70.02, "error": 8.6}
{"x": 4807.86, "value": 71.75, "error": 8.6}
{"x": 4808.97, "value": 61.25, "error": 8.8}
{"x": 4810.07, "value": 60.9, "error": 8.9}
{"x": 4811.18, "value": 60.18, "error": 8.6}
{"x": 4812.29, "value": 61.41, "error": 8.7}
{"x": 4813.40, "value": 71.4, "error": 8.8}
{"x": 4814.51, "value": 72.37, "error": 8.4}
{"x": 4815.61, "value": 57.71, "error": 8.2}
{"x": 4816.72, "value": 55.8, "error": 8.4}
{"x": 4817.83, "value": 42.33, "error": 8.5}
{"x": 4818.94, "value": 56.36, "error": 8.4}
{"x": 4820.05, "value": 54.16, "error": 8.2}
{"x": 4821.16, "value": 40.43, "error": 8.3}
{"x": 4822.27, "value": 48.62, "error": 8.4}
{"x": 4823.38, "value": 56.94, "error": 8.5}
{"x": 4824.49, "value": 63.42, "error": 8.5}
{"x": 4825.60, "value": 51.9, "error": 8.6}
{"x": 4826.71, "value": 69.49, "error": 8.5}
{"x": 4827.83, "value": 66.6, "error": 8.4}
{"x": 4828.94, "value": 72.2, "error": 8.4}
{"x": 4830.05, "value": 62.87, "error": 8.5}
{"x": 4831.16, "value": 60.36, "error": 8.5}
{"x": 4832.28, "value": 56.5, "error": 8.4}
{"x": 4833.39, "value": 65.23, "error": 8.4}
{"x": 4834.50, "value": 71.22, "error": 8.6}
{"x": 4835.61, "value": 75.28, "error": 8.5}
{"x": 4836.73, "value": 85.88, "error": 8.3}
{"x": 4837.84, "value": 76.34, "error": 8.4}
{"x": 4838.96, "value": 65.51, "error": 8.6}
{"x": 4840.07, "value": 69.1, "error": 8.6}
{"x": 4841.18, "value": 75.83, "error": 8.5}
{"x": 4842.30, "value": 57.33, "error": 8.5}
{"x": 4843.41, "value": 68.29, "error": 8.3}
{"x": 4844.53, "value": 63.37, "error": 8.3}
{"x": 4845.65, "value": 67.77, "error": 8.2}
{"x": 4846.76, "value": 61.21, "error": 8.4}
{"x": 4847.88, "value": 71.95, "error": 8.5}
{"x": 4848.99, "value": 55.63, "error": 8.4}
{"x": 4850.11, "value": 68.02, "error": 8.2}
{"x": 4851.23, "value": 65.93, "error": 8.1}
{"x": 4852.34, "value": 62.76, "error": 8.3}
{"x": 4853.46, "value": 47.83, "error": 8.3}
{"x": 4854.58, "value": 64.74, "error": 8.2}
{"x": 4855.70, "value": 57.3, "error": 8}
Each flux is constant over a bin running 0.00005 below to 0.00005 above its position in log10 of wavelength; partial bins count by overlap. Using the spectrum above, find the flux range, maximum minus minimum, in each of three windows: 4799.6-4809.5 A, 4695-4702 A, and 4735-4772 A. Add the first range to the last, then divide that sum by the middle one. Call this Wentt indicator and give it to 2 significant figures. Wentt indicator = 2.3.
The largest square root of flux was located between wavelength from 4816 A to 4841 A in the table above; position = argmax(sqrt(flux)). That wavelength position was 4836.73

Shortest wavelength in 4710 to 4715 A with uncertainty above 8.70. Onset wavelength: 4710.33 A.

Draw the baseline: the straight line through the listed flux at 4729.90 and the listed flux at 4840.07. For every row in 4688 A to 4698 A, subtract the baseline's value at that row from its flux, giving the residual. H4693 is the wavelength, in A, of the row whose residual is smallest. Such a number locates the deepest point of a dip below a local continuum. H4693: 4697.34 A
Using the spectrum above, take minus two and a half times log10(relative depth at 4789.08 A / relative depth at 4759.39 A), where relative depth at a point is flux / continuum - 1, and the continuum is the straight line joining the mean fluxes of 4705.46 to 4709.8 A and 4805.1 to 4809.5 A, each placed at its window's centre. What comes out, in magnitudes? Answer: -0.1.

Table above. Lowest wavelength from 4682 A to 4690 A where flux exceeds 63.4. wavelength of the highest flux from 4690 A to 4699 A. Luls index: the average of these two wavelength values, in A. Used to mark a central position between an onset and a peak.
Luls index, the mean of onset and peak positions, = 4688.7 A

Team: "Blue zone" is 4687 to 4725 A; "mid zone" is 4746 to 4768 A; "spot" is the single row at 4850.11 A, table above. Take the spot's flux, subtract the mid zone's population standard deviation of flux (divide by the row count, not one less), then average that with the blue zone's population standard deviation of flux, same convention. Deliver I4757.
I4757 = 34.7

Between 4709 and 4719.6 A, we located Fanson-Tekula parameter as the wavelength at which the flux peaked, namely 4716.85 A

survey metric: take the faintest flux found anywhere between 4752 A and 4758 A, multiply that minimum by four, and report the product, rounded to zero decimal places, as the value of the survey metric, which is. 207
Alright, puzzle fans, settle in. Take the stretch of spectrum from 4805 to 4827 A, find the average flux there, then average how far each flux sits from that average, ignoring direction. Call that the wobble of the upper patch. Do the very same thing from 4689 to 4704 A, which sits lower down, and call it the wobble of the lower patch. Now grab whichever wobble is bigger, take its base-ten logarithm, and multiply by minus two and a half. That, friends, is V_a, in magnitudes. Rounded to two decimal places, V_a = -2.11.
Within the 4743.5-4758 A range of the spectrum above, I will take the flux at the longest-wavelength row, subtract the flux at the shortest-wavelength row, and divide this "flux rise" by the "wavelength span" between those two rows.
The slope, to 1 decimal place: -1.3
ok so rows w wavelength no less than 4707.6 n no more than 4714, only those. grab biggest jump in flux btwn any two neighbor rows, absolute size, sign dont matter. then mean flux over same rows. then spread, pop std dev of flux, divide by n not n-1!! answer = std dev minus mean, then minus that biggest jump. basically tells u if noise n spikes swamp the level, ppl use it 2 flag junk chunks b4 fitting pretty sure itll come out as -70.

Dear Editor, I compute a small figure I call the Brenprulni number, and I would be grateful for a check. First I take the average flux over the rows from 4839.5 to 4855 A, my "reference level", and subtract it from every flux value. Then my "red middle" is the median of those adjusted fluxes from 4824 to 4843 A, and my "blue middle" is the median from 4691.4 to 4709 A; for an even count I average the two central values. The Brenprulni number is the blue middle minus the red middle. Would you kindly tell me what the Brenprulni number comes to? -6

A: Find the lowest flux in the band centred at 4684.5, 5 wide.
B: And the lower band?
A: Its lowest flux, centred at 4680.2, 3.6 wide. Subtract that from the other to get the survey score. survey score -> 9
